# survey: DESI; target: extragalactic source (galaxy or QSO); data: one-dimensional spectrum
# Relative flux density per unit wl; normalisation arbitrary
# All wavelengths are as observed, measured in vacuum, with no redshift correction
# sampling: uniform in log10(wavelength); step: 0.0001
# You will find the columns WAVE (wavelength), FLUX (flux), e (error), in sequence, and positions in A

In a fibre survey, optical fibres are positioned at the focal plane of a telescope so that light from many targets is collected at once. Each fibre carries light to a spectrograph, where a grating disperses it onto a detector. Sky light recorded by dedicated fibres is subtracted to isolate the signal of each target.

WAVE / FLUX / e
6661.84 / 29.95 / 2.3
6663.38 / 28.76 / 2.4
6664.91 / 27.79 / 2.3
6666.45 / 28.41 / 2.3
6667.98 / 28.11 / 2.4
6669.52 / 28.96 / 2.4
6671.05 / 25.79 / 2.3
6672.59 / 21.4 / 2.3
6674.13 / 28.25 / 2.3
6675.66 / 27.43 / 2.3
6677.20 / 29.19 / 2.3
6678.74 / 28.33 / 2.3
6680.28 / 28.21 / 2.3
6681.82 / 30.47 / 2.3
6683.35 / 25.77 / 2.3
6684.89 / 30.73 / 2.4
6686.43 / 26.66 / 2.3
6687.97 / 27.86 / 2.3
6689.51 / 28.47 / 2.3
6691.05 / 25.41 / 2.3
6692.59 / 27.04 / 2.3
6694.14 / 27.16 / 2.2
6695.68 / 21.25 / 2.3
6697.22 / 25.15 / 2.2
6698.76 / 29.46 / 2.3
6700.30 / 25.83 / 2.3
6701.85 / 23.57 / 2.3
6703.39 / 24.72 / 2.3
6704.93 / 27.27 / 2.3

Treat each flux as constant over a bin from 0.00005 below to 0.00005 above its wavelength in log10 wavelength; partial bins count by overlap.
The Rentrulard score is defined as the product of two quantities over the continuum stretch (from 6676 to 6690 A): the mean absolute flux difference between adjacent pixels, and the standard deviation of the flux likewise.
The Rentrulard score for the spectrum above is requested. 4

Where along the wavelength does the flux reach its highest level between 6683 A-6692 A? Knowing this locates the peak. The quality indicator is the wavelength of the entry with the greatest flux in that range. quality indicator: 6684.89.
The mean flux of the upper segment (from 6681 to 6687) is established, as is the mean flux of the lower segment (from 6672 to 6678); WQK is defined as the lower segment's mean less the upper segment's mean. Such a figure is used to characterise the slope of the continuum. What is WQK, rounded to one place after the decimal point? -1.8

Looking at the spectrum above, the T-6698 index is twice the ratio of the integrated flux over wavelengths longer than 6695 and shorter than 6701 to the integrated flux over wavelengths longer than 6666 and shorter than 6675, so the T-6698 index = 1.3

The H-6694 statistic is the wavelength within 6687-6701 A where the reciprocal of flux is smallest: 6698.76 A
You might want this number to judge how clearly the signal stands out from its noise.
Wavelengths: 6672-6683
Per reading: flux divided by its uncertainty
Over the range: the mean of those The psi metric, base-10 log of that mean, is 1.08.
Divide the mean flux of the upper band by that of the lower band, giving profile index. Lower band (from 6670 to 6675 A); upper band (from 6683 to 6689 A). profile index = 1.10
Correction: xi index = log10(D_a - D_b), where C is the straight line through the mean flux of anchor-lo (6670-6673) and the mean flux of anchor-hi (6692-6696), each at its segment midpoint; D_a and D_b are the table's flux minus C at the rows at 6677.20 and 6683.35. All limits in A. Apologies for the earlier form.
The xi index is 0.6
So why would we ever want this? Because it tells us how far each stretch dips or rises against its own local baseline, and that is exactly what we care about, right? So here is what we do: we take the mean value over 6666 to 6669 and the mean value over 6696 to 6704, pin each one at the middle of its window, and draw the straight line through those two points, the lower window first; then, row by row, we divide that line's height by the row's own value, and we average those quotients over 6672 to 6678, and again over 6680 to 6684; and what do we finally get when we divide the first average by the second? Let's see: 1.09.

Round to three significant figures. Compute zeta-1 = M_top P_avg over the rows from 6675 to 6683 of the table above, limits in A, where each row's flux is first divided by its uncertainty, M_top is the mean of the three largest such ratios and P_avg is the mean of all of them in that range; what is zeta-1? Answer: 159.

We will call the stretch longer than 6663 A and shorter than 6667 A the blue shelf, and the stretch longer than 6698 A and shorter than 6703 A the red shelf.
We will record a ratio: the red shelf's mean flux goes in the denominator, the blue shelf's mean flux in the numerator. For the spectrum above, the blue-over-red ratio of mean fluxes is 1.08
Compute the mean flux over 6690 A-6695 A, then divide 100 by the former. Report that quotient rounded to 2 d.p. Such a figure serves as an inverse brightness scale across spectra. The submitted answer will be 3.77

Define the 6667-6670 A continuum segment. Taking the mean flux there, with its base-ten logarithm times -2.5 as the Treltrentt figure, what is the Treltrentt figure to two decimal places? -3.64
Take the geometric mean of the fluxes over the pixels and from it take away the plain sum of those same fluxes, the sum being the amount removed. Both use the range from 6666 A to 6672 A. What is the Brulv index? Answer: -83.5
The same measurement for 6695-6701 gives -76.4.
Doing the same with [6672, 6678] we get -79.9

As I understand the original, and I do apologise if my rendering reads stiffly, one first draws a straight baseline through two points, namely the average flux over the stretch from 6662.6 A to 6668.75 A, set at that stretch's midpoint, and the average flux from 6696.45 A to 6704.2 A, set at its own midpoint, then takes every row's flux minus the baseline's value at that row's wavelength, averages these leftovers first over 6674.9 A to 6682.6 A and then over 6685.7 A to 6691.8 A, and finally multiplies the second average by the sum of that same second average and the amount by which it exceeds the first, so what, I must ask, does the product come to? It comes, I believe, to -0.2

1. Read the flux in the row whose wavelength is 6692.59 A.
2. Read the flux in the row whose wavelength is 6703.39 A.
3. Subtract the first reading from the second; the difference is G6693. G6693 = -2.3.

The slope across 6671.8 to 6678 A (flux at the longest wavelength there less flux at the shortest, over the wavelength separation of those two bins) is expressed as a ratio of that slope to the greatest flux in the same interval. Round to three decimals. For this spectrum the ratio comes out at 0.058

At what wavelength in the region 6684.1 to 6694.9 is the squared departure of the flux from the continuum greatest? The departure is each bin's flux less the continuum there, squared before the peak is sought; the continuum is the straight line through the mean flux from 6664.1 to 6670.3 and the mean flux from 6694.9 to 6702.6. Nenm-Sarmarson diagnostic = 6684.89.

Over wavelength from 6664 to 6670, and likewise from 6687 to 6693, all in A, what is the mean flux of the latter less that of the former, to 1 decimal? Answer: -1.1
